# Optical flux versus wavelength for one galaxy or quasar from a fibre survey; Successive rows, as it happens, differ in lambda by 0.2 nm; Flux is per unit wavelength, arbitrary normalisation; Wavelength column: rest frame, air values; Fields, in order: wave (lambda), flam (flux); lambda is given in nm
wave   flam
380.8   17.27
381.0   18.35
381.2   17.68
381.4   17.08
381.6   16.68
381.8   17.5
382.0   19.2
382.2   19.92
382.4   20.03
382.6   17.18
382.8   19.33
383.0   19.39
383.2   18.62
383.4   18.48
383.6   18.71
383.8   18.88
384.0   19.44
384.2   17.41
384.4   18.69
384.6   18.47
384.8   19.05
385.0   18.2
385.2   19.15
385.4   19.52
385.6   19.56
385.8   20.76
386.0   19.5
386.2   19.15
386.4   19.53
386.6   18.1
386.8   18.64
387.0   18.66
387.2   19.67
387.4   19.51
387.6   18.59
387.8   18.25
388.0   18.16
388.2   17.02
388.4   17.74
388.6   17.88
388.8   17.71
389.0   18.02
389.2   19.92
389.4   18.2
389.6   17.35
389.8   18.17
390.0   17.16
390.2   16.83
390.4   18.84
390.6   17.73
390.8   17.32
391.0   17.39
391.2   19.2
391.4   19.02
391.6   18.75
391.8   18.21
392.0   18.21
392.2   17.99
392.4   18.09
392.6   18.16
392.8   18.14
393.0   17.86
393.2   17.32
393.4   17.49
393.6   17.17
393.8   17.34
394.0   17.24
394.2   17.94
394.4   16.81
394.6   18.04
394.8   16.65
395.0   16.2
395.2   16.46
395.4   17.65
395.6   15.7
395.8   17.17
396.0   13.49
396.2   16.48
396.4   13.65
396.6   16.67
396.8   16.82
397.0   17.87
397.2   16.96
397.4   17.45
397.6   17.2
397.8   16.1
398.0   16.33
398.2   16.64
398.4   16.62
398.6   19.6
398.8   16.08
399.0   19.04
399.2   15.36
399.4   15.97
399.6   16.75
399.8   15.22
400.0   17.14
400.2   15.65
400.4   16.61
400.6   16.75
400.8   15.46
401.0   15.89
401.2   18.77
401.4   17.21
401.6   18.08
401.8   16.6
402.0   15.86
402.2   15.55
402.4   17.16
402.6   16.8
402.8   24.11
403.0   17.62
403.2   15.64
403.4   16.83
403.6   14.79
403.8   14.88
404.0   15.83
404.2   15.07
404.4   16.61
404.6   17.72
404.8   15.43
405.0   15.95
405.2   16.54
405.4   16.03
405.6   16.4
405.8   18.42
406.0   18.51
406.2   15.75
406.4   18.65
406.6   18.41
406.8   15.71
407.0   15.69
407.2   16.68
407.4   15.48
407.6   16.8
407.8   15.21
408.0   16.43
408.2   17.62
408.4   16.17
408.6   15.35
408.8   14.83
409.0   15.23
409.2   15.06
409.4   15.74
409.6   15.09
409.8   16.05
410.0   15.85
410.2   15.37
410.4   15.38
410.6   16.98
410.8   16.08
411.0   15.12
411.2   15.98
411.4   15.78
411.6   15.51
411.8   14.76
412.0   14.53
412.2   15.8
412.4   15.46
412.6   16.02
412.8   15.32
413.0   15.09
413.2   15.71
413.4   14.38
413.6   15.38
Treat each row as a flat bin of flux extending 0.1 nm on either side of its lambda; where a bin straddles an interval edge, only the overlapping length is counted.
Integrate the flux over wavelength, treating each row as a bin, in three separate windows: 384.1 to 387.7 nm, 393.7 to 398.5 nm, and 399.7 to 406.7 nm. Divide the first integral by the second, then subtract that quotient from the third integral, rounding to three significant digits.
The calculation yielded 117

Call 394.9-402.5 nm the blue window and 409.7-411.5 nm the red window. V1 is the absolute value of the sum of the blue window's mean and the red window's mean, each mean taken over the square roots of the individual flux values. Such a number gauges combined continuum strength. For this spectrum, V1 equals 8.05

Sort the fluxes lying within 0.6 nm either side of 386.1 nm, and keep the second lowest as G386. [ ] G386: 19.15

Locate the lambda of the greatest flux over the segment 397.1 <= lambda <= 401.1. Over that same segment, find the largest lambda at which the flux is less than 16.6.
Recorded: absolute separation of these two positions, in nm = 2.40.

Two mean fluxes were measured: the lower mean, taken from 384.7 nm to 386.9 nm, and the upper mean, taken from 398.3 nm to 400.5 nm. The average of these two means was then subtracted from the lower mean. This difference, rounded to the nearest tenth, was 1.2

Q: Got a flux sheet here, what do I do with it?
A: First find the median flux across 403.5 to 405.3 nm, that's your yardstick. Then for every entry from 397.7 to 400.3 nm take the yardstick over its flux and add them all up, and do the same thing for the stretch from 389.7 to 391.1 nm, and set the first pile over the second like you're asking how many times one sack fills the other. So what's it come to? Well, 2.0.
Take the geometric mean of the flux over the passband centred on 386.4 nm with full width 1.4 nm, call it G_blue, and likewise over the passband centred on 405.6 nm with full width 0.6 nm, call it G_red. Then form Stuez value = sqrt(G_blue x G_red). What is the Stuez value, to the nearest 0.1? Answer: 18.0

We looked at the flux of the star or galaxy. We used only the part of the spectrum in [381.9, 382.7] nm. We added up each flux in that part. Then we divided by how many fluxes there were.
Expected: 19.1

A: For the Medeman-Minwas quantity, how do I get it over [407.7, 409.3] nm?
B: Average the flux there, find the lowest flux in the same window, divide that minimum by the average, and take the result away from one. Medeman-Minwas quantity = 0.058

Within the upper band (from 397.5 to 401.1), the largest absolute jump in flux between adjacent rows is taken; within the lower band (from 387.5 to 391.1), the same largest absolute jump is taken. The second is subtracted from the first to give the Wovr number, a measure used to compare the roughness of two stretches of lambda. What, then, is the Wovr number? 2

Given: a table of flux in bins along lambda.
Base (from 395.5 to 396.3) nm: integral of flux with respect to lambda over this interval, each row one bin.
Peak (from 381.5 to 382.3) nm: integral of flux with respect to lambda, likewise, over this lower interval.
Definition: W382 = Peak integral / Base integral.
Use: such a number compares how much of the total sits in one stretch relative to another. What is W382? 1.17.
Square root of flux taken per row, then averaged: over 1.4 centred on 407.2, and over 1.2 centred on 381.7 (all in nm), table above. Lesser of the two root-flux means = 4.03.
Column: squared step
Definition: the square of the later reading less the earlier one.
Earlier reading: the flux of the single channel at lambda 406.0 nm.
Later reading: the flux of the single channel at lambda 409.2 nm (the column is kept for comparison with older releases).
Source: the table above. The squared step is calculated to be 11.9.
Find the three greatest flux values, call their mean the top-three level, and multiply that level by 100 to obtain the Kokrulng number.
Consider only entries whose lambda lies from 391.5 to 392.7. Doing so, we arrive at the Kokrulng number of 1839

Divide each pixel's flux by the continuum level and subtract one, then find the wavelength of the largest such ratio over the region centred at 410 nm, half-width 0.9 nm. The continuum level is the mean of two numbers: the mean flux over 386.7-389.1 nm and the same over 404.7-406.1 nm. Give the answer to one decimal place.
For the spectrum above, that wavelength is 410.6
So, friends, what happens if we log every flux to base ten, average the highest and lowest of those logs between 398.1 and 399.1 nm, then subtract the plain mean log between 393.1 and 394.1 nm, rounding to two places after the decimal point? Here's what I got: 0.01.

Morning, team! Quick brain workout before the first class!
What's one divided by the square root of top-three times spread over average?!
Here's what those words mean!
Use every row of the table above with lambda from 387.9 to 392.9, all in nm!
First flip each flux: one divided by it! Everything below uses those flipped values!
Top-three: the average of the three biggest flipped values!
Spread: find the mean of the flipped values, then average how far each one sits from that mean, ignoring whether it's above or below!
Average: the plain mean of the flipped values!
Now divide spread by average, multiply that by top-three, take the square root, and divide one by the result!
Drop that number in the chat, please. 24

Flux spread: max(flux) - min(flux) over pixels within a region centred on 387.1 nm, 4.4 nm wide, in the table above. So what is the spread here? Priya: 3.7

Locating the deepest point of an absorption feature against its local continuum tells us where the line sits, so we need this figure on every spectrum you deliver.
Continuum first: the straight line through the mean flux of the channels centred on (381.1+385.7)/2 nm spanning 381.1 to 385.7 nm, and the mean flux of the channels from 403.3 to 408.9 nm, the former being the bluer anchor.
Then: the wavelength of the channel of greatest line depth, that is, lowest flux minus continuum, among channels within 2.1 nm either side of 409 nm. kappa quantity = 408.8 nm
